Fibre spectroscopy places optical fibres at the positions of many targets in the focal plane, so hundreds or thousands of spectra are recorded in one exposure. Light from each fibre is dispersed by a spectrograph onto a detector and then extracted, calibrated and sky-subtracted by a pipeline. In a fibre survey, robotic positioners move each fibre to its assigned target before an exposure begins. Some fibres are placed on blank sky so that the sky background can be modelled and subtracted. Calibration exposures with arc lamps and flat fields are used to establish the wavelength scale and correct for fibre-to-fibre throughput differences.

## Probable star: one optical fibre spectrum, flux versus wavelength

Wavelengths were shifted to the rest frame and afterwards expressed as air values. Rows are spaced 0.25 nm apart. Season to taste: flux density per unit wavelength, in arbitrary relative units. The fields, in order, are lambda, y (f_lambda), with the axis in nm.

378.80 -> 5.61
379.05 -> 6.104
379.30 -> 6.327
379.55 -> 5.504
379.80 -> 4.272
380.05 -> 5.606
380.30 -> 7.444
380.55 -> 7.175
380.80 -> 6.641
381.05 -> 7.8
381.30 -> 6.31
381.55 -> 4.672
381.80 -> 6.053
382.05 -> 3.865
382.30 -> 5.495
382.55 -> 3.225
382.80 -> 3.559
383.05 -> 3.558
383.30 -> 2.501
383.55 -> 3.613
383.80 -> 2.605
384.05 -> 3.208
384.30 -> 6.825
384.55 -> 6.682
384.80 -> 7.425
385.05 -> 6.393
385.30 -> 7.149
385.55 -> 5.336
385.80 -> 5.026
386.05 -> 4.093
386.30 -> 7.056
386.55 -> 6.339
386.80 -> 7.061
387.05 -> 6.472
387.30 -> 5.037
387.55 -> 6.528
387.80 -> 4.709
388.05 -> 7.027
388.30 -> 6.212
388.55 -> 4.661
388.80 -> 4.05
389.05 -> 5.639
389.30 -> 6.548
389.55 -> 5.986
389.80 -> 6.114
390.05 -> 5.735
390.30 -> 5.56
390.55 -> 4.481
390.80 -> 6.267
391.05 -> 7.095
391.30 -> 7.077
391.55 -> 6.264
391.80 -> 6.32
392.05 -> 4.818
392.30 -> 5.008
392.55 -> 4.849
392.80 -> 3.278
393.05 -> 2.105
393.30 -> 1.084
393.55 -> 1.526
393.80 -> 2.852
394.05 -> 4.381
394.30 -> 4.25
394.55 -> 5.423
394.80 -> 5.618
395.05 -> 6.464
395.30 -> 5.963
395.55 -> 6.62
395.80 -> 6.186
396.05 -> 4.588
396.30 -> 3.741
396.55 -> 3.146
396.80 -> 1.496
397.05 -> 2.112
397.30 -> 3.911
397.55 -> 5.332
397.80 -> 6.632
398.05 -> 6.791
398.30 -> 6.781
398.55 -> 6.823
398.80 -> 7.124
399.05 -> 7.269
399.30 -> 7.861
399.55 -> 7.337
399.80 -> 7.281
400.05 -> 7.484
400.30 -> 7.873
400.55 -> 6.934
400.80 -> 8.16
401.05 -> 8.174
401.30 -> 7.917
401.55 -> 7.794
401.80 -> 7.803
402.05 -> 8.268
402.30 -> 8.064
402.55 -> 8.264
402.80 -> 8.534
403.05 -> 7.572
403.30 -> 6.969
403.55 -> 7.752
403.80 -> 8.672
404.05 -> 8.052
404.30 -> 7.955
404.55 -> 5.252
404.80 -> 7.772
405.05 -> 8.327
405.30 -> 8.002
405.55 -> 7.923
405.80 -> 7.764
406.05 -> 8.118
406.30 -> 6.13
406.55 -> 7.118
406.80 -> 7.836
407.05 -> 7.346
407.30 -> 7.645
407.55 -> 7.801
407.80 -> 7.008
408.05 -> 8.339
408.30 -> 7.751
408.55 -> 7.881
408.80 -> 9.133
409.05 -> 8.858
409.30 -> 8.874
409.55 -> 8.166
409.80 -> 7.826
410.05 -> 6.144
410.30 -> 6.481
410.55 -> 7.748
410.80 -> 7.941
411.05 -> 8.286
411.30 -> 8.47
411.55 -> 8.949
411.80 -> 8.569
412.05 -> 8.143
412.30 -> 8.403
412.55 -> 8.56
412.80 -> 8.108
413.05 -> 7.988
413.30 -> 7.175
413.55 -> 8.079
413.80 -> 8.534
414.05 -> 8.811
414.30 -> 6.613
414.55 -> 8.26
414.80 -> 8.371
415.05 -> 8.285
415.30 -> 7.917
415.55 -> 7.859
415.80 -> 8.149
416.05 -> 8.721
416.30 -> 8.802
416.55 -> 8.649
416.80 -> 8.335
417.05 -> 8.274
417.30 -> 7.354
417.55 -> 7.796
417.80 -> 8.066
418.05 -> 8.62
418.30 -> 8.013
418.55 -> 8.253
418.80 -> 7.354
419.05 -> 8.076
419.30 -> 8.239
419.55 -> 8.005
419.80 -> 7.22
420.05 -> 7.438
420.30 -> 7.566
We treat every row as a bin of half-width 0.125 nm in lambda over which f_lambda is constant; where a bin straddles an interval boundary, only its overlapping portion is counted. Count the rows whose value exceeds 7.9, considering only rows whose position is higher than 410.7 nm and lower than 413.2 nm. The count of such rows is 10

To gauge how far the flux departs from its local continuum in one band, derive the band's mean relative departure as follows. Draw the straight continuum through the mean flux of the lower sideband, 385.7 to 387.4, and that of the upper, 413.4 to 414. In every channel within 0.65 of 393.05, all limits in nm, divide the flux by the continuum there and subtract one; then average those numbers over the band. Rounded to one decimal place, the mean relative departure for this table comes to -0.6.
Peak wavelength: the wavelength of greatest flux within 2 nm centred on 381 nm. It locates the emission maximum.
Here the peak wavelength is 381.05 nm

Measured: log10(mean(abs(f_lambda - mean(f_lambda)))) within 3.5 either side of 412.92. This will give -0.3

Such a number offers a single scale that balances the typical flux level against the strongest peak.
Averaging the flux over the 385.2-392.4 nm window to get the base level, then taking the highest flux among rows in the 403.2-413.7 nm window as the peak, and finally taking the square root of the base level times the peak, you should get 7.3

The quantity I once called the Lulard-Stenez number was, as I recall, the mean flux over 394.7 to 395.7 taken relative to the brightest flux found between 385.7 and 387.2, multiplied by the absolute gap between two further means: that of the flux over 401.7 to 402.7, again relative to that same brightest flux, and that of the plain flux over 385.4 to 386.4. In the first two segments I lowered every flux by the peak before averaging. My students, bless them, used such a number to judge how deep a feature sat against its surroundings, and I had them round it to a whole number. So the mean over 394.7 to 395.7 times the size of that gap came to -4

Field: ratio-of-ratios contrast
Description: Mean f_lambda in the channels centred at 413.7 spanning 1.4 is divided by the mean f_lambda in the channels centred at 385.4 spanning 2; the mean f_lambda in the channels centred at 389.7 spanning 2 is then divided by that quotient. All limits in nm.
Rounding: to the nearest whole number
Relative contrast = 4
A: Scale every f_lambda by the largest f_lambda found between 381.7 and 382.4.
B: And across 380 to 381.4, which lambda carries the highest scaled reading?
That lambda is 381.05 nm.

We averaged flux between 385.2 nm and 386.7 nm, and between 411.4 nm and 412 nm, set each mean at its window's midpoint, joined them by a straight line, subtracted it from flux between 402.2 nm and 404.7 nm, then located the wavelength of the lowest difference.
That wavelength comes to 404.55 nm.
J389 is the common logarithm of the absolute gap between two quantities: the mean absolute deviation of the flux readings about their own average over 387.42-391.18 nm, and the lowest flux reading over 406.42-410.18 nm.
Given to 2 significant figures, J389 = 0.73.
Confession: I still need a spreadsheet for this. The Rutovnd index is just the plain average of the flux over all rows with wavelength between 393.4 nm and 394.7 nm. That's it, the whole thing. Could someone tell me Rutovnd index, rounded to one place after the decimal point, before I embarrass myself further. 3.7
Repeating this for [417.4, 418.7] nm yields 8.1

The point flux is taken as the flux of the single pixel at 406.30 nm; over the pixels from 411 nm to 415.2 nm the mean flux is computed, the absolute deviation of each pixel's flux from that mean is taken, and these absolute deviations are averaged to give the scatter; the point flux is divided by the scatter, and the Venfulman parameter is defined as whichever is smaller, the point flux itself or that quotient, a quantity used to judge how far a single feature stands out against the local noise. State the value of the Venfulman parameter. 6.1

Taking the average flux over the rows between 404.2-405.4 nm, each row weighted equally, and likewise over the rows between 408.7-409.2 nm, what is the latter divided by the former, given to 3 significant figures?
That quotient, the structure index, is 1.21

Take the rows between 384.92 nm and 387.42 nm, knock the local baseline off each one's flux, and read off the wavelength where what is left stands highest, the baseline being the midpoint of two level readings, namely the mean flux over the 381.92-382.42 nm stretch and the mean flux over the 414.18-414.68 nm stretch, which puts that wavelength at 385.30 nm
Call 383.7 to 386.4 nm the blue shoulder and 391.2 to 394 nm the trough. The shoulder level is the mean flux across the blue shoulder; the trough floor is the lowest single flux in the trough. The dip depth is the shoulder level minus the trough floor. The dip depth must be 5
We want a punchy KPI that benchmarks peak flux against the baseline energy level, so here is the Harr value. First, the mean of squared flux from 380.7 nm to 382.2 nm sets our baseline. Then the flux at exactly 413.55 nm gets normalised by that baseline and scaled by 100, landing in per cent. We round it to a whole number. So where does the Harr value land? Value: 22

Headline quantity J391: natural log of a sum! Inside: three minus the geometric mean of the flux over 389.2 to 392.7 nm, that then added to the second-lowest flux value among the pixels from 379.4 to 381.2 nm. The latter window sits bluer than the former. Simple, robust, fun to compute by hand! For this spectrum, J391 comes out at 1.0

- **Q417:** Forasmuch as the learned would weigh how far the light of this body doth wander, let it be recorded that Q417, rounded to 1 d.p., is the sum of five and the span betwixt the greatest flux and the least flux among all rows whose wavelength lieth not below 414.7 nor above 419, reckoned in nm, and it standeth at 6.4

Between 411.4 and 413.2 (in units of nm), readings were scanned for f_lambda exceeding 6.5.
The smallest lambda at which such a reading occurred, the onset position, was 411.55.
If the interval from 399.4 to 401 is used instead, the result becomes 399.55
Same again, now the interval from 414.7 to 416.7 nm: 414.80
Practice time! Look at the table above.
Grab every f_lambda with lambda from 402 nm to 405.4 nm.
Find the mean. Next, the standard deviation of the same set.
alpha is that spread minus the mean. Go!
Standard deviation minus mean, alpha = -7.0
